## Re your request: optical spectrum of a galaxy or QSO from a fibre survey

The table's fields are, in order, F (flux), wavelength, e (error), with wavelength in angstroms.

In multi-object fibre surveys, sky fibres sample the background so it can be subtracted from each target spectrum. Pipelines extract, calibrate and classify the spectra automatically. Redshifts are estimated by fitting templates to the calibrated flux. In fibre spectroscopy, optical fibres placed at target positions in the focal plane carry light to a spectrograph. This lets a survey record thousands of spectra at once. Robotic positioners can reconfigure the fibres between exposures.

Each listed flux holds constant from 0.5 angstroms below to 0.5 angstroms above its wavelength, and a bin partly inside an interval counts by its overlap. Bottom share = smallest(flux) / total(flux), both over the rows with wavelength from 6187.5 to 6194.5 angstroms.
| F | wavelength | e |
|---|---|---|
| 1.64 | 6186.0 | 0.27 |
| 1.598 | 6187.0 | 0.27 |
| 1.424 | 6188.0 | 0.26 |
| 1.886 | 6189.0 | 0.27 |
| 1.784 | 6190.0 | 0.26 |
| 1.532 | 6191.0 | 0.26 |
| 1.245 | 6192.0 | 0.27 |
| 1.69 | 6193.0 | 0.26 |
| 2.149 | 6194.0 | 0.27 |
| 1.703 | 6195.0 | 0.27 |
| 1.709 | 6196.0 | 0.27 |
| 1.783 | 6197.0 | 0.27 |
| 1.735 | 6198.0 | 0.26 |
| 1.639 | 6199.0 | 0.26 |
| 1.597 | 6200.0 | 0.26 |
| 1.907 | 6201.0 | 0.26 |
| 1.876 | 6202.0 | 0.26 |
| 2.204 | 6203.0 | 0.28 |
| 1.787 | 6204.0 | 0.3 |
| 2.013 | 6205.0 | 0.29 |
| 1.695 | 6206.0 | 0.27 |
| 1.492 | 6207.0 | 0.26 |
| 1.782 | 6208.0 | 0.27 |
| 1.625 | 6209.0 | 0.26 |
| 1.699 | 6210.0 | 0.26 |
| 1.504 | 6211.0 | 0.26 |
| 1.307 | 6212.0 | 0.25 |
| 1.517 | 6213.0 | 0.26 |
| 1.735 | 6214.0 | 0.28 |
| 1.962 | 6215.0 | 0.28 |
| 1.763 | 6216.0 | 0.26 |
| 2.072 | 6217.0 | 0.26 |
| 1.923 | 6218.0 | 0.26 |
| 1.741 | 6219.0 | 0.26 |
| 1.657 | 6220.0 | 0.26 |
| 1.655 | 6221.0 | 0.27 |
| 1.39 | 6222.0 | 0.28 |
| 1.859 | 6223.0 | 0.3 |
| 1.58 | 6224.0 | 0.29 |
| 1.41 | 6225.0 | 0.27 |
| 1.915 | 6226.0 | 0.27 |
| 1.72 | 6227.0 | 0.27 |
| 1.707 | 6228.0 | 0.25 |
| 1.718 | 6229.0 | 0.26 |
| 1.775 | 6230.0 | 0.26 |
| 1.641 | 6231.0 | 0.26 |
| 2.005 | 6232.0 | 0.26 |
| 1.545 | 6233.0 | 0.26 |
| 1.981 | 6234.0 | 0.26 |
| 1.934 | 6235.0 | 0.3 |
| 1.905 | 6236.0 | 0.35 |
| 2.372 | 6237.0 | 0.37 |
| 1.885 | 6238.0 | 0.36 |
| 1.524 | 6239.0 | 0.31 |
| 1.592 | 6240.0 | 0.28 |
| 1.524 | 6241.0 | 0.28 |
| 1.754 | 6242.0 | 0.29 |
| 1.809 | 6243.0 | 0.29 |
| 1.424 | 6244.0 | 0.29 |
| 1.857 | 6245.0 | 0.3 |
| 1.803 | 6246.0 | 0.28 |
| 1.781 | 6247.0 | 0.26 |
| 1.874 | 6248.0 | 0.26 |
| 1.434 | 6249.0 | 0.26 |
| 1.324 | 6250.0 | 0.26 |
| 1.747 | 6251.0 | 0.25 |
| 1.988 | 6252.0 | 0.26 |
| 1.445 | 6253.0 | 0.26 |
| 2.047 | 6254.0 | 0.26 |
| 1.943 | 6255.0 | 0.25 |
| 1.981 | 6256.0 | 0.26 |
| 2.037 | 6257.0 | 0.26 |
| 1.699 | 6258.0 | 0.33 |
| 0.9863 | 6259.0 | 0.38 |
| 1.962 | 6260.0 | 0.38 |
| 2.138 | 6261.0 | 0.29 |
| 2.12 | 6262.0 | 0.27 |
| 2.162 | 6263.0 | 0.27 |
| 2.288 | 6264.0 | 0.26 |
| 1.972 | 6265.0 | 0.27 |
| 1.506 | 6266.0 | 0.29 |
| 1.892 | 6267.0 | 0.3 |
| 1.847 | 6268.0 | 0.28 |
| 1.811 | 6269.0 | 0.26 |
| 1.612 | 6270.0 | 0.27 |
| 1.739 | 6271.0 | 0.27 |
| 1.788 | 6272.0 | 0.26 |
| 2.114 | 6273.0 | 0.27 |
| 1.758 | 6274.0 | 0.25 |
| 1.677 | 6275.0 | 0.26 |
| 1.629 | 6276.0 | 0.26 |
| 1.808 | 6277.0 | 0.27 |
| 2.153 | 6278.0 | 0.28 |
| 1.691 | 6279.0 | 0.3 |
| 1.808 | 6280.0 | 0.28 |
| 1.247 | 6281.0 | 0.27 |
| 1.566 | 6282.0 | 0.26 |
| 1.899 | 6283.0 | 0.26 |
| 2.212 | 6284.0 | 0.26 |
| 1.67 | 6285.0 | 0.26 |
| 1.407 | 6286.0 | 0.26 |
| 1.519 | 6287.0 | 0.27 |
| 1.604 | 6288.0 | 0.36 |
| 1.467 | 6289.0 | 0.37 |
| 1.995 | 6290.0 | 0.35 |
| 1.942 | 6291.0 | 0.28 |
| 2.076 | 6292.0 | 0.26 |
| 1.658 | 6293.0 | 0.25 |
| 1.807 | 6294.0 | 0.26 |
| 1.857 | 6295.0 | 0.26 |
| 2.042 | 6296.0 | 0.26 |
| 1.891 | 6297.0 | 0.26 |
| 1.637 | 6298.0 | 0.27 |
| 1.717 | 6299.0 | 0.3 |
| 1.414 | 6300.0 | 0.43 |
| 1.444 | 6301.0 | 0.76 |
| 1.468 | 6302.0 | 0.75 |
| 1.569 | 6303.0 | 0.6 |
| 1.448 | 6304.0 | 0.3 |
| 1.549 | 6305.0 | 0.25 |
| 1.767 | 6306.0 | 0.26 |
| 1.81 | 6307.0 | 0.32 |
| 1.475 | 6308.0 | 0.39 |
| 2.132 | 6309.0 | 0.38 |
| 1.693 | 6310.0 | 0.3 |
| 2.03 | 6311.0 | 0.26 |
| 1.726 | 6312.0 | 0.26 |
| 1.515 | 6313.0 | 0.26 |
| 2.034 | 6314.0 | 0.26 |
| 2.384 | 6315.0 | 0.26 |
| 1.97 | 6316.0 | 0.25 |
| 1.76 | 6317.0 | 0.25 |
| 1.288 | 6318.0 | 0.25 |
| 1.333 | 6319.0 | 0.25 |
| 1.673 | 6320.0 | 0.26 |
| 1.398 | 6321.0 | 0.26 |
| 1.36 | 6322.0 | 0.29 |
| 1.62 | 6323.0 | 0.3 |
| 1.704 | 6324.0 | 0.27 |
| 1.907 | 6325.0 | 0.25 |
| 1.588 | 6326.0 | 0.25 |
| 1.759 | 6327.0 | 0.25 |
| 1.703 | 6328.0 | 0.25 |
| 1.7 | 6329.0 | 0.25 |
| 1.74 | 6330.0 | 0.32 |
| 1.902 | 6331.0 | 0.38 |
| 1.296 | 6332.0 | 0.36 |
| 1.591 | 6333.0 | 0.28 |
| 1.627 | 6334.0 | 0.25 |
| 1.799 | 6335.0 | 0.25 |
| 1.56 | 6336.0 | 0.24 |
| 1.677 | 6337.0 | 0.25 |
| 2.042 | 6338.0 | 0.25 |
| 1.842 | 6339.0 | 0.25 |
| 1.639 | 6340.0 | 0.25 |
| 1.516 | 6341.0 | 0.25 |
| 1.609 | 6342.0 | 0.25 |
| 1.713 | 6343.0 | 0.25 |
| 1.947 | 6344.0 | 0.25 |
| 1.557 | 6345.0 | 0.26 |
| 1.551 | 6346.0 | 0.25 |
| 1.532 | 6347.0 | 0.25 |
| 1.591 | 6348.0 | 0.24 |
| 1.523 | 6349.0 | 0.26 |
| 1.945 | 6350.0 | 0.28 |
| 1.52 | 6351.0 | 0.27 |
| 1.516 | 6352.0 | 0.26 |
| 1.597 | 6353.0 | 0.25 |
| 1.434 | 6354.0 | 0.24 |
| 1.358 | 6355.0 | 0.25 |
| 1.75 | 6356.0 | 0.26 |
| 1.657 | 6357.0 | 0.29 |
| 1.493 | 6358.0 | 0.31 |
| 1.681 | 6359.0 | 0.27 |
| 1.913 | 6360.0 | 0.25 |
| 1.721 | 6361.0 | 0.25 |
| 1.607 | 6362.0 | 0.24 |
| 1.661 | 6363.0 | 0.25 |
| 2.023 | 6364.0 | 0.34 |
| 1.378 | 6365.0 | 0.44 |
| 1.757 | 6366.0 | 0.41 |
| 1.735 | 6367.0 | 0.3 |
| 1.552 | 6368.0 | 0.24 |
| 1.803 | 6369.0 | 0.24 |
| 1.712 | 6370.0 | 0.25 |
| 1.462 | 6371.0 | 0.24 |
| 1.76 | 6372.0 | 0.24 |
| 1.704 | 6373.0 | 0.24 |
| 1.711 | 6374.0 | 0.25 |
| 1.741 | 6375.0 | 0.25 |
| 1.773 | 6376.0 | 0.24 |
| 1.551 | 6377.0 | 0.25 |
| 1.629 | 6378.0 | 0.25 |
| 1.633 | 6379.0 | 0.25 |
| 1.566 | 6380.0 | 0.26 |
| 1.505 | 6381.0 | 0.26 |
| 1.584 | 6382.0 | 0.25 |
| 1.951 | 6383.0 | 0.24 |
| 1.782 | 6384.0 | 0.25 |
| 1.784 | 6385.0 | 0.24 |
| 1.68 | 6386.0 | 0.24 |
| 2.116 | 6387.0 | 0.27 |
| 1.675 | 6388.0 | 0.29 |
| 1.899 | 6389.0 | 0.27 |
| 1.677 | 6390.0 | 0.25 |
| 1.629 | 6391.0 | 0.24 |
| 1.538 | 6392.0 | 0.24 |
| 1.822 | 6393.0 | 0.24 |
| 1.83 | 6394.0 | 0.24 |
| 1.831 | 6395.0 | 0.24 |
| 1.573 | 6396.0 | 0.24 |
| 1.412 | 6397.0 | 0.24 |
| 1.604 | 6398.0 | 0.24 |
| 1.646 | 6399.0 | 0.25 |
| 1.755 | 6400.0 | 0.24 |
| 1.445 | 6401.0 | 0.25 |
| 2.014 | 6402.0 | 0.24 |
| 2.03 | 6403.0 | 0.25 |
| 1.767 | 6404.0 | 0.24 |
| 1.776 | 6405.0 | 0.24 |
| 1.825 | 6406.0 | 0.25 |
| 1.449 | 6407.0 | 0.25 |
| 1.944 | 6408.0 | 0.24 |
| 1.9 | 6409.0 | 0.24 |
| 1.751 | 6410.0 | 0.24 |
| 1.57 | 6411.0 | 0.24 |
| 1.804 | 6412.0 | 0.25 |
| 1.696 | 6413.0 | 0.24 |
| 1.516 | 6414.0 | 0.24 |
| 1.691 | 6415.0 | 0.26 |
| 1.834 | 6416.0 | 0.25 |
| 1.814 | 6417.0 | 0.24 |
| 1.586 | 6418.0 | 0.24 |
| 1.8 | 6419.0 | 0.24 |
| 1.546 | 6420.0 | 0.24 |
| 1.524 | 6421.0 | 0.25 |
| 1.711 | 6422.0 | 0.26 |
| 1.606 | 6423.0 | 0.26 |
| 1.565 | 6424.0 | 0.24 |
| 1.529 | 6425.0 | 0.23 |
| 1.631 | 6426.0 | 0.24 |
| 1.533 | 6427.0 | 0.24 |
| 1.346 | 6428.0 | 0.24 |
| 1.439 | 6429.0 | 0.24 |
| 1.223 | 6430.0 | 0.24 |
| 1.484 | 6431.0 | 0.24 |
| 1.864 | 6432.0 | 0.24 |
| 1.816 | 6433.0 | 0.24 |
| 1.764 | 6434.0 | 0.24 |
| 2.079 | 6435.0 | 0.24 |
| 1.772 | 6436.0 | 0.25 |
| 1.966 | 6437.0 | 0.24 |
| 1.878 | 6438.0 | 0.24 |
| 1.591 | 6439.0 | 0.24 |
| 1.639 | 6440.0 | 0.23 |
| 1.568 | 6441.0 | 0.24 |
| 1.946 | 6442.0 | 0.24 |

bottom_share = 0.11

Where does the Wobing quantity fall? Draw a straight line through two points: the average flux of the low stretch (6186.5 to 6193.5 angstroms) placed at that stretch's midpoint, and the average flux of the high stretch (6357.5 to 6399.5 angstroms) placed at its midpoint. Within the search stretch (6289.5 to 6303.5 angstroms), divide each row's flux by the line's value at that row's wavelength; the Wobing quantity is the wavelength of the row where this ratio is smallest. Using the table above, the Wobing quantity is 6300.0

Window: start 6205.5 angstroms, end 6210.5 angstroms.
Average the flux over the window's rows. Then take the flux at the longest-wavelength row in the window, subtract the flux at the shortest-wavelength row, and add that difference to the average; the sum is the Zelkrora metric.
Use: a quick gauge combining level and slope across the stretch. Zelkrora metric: 1.7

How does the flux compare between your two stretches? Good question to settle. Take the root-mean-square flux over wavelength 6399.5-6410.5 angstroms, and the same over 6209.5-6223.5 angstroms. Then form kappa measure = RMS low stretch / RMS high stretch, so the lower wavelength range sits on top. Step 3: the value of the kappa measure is 0.95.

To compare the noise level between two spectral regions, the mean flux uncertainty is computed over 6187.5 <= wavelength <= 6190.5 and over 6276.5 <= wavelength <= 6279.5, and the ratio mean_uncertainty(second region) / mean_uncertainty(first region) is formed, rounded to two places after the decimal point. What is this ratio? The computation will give 1.08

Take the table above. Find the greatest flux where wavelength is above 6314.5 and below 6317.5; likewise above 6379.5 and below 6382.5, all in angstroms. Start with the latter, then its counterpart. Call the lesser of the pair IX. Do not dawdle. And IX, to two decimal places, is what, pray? 1.58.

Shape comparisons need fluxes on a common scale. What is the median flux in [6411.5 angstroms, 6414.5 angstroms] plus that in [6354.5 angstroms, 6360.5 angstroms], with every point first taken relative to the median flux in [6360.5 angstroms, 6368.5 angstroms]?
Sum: 1.99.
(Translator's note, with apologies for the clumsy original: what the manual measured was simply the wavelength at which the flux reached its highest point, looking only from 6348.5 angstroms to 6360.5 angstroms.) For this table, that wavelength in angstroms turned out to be 6350.0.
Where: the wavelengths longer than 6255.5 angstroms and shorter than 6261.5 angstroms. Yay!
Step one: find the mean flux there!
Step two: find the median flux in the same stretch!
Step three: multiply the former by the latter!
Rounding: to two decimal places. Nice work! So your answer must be 3.55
